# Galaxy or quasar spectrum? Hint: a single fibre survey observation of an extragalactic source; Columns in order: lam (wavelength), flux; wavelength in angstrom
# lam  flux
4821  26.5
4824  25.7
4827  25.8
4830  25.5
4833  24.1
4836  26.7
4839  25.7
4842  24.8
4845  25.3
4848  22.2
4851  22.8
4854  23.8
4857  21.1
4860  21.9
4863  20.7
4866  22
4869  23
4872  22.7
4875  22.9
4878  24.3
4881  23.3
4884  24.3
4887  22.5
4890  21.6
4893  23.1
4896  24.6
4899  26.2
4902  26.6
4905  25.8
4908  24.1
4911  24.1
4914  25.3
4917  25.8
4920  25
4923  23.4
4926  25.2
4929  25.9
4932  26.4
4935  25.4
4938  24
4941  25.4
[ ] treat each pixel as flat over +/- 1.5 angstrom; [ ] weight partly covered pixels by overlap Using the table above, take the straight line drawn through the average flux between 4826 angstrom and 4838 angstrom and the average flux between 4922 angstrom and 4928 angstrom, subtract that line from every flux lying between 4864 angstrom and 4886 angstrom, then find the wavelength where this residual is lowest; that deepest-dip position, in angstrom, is 4866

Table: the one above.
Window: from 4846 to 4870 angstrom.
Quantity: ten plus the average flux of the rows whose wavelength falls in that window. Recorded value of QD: 32.2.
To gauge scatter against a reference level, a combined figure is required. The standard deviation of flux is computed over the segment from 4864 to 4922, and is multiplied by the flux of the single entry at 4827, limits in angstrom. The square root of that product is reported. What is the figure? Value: 6.1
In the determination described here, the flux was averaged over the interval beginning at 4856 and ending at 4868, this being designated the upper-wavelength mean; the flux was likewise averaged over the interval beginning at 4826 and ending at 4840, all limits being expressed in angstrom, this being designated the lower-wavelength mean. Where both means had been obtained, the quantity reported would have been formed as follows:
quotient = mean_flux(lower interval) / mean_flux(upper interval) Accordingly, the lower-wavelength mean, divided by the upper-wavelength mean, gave 1.19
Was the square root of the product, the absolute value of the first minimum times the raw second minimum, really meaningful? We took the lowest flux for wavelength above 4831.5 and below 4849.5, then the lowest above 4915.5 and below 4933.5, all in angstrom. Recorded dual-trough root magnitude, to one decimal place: 22.8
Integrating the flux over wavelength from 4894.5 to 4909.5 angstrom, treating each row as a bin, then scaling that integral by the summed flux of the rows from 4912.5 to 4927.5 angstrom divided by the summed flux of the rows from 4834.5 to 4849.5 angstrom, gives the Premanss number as 382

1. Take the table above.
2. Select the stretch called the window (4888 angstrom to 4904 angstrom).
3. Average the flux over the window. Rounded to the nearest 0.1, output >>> 24.4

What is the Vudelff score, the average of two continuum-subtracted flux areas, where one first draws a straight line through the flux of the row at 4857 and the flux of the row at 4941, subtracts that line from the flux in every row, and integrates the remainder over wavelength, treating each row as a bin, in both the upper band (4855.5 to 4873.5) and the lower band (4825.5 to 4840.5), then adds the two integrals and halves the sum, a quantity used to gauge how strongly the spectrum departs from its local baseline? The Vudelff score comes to 46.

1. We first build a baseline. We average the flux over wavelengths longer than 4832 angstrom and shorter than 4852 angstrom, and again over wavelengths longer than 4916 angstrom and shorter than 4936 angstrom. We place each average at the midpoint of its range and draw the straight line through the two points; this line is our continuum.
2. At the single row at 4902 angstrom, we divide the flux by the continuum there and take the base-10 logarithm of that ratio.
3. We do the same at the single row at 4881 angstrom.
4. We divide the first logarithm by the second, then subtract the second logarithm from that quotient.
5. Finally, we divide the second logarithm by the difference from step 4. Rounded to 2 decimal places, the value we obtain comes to 0.03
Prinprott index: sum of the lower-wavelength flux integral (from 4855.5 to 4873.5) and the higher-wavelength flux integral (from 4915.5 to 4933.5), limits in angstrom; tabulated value 849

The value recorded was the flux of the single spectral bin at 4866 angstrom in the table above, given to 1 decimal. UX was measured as 22.0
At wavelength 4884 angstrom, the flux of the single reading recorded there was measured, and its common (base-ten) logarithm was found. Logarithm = 1.39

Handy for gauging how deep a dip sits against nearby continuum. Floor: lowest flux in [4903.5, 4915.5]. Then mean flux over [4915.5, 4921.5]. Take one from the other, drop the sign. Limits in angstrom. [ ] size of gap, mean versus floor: 1.3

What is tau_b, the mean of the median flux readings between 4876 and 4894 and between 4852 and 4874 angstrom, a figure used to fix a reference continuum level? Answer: 22.6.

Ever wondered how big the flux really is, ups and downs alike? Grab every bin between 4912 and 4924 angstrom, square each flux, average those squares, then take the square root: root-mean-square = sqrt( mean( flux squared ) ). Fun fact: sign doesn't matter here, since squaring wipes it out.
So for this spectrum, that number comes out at 24.9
